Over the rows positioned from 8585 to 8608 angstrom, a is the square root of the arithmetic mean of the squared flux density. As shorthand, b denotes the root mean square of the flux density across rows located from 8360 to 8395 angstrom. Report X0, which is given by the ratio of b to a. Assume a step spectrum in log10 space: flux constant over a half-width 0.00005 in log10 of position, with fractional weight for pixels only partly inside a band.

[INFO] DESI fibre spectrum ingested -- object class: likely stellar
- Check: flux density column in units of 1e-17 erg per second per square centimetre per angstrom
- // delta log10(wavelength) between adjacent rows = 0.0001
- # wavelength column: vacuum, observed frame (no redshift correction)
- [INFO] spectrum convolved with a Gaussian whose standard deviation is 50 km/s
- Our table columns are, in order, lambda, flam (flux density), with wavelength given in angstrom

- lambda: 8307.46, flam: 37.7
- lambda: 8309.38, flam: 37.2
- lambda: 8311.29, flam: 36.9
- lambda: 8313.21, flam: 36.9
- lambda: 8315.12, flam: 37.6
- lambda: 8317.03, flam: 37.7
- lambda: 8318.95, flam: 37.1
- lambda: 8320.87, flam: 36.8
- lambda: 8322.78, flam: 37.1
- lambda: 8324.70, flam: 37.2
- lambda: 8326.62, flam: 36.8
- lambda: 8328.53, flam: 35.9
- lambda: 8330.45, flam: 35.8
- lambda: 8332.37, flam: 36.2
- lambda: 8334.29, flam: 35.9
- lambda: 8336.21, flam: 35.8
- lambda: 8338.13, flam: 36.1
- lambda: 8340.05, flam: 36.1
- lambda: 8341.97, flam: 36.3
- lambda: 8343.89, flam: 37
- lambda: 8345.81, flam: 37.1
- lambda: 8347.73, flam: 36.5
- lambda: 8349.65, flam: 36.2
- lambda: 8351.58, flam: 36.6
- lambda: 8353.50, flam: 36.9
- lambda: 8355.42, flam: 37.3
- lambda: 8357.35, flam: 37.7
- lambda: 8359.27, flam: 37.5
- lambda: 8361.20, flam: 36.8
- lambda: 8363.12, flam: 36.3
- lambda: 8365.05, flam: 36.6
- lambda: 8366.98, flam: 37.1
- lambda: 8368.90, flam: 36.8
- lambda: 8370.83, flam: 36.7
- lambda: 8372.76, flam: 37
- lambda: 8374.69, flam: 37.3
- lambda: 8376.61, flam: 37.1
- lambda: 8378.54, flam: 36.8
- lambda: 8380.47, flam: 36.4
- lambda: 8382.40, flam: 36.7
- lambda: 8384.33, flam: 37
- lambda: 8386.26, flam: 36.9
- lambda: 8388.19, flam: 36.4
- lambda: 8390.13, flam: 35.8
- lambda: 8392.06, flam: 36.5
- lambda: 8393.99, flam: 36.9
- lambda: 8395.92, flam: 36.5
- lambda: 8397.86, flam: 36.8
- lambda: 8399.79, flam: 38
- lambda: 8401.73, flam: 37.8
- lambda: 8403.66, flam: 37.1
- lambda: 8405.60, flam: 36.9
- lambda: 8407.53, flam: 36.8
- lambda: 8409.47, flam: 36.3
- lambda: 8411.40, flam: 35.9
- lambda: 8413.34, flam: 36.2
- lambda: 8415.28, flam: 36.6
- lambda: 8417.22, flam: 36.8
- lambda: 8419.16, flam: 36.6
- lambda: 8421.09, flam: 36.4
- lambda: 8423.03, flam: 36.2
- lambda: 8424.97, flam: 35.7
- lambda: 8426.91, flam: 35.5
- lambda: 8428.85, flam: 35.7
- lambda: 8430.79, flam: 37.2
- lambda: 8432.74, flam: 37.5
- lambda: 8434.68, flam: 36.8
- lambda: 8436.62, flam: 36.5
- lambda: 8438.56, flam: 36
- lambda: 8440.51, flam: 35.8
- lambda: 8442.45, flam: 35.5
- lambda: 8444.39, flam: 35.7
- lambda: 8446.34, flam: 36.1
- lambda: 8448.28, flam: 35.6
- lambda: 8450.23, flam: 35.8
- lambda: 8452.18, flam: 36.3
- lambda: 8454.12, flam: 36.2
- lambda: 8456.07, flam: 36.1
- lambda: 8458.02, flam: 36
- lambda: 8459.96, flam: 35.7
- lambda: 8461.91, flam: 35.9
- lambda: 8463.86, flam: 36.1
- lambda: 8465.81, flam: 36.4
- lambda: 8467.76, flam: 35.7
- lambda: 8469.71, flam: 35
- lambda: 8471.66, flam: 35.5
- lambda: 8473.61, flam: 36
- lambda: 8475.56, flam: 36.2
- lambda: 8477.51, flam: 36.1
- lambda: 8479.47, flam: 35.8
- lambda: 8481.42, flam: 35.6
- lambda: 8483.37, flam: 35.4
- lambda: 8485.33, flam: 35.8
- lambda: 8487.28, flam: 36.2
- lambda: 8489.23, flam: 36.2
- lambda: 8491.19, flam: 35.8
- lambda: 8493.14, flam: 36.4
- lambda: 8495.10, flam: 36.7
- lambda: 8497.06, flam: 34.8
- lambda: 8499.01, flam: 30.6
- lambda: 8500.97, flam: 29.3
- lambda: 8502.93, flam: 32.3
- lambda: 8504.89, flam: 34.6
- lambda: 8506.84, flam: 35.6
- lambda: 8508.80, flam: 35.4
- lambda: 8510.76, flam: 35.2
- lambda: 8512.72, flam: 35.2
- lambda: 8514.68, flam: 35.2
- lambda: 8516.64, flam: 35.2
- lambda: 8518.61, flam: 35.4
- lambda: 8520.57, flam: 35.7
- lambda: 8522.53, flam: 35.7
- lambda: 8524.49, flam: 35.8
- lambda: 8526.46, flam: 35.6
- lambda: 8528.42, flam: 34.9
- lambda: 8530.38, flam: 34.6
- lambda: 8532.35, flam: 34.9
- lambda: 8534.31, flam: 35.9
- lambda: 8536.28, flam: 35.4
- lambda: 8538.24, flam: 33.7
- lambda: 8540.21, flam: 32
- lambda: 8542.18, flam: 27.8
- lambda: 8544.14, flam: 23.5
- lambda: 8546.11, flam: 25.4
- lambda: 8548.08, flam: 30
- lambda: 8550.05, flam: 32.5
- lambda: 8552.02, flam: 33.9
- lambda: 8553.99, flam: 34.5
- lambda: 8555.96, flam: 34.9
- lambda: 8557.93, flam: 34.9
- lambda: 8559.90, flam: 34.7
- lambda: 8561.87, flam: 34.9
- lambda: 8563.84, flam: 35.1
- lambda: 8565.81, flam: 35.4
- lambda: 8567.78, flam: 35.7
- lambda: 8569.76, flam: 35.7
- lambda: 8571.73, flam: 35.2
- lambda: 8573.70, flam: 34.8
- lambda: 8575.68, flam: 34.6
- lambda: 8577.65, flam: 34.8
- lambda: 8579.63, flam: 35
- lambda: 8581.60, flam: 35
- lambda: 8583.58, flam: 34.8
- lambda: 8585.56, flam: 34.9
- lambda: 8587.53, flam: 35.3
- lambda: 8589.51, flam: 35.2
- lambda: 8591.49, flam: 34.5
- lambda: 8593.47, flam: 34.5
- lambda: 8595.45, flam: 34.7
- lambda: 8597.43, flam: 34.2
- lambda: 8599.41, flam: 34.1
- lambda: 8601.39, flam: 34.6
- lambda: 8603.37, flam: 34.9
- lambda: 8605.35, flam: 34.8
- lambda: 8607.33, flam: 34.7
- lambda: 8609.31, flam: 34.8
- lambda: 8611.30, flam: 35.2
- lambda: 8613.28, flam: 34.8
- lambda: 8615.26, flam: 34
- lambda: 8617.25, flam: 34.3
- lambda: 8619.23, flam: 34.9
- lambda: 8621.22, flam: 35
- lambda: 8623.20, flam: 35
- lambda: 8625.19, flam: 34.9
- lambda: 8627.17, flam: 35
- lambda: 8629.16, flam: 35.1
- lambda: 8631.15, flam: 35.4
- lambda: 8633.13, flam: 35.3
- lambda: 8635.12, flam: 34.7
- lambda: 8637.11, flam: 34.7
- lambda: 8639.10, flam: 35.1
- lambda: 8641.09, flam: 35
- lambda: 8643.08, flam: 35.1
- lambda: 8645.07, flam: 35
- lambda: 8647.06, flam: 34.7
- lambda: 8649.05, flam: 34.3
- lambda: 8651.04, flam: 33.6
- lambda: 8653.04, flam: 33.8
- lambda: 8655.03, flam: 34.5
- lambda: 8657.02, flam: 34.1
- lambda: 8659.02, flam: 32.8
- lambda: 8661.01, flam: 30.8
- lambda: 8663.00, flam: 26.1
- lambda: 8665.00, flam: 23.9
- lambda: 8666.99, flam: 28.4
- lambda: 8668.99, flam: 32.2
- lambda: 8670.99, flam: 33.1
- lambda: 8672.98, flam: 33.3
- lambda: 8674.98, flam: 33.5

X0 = 1.06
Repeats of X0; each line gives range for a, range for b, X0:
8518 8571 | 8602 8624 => 1.03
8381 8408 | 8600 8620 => 0.94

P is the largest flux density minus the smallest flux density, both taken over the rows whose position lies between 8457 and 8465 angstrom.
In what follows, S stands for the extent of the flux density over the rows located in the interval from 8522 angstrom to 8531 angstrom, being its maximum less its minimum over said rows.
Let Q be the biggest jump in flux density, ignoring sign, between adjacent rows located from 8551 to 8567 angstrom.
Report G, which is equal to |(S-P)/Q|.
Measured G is 1.3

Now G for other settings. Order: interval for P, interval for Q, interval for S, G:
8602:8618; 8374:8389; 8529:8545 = 22.4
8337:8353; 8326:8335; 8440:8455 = 0.2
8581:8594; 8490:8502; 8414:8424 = 0.0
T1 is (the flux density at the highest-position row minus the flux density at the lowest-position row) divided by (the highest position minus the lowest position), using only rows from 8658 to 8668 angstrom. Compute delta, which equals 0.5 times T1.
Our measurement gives -0.28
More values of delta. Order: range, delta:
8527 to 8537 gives 0.03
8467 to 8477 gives 0.03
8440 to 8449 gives -0.01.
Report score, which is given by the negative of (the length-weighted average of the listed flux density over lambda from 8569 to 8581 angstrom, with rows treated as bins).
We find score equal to -35.0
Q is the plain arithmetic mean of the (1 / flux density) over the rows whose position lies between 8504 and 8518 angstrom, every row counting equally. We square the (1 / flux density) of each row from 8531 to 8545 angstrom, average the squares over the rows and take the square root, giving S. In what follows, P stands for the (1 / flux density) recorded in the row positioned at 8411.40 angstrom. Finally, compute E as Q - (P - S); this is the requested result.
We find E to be 0.0330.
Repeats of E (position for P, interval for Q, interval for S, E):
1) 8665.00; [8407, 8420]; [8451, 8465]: 0.0133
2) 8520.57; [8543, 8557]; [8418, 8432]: 0.0329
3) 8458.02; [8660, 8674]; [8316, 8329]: 0.0335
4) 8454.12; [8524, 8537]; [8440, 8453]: 0.0286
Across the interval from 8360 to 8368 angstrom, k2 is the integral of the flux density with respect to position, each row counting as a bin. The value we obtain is 294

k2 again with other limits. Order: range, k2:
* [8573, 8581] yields 278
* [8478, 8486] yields 285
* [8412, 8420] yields 292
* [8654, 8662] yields 265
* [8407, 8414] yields 254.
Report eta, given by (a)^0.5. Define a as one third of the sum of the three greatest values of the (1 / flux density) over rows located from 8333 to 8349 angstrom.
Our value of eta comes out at 0.167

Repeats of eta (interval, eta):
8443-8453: 0.167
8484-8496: 0.167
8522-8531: 0.169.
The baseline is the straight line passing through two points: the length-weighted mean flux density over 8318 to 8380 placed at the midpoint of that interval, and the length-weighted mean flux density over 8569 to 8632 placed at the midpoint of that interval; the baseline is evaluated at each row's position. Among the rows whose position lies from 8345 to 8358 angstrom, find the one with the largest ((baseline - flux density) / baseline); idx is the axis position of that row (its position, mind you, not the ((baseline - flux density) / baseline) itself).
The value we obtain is 8349.65 angstrom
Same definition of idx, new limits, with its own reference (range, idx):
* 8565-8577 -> 8575.68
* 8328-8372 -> 8330.45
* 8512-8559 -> 8544.14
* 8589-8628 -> 8599.41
